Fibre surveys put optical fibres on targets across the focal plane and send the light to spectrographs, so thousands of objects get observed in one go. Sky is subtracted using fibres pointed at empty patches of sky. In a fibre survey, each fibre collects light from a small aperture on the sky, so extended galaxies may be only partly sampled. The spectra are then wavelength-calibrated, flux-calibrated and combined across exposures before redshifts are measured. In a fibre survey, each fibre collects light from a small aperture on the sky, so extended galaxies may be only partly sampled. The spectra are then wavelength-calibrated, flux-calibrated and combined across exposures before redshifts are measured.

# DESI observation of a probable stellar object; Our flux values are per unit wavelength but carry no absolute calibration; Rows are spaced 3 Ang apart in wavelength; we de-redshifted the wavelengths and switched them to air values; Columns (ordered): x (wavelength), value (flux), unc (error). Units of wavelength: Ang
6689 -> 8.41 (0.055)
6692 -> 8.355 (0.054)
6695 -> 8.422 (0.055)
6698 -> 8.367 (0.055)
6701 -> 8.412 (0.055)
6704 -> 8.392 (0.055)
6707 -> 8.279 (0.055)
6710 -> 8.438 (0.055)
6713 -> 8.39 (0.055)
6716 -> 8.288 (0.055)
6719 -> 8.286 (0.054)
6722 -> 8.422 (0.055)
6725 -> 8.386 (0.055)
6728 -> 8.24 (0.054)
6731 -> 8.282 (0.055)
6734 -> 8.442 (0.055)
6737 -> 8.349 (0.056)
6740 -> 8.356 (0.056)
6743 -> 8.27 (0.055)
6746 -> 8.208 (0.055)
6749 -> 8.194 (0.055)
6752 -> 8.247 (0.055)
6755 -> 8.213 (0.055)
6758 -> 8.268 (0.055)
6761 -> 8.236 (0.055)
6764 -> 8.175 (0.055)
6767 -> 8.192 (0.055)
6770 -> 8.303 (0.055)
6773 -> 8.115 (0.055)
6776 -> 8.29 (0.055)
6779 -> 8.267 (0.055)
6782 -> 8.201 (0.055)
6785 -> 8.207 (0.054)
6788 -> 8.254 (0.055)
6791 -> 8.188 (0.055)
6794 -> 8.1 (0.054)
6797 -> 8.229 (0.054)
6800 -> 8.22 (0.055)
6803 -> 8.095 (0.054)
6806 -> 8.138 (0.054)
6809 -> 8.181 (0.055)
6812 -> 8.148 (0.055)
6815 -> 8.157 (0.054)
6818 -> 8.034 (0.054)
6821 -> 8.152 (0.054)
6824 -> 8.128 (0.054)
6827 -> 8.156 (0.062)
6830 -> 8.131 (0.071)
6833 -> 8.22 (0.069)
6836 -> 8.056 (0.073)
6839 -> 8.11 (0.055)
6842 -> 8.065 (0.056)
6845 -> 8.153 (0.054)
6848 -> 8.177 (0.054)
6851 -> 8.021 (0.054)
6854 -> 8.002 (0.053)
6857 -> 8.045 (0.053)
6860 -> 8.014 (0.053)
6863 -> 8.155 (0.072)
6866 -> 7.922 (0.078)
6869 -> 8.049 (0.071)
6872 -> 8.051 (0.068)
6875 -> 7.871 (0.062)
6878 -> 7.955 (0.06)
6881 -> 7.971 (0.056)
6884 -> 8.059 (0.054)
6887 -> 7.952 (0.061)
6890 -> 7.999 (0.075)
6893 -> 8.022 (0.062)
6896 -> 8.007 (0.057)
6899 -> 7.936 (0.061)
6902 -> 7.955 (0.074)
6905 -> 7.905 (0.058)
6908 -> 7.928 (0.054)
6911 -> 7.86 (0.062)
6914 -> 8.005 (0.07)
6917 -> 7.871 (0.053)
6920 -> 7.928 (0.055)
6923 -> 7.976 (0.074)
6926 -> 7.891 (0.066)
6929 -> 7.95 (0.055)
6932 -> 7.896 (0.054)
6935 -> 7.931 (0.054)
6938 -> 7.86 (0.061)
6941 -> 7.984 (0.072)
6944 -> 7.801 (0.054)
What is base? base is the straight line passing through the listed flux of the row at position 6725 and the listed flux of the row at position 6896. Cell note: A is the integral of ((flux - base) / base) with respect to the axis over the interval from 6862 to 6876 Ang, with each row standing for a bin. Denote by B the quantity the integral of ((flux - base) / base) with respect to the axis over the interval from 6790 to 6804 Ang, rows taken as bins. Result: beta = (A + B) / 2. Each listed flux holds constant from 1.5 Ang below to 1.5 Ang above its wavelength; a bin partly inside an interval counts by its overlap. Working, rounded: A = -0.100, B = -0.099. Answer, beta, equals -0.10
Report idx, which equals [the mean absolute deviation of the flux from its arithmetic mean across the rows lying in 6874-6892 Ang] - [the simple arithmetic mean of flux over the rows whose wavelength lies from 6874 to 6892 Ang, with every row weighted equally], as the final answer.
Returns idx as -7.93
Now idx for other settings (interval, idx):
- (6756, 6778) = -8.17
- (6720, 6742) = -8.30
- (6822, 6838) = -8.10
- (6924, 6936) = -7.89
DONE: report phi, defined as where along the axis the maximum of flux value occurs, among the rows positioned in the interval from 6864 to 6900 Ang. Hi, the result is 6884 Ang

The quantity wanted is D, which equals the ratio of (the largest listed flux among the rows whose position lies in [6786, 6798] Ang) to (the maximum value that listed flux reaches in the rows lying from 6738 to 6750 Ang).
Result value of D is 0.99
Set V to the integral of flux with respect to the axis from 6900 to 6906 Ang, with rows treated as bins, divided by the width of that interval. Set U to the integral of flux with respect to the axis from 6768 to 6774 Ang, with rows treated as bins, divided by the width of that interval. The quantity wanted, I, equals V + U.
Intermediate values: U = 8.22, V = 7.93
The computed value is 16.1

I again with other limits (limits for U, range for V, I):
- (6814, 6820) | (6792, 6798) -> 16.3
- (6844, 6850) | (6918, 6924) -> 16.1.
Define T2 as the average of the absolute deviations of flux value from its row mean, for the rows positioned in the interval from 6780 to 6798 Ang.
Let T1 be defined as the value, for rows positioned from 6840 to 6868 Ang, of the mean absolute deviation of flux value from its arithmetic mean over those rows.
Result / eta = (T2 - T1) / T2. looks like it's -0.9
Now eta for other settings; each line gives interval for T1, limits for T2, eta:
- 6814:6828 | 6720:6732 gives 0.5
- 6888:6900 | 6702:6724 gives 0.6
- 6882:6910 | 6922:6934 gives -0.2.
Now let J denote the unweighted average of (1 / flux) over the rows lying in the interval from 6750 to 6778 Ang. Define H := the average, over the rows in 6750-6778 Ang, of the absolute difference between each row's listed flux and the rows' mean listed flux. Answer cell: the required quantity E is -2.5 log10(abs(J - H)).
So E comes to 2.82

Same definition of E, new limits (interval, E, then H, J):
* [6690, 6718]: 2.80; 0.044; 0.119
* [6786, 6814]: 2.80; 0.046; 0.122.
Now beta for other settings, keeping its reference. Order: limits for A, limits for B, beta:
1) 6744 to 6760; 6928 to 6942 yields -0.09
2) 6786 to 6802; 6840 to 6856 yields -0.07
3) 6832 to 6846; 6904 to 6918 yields -0.07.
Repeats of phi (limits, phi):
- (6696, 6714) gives 6710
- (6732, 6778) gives 6734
